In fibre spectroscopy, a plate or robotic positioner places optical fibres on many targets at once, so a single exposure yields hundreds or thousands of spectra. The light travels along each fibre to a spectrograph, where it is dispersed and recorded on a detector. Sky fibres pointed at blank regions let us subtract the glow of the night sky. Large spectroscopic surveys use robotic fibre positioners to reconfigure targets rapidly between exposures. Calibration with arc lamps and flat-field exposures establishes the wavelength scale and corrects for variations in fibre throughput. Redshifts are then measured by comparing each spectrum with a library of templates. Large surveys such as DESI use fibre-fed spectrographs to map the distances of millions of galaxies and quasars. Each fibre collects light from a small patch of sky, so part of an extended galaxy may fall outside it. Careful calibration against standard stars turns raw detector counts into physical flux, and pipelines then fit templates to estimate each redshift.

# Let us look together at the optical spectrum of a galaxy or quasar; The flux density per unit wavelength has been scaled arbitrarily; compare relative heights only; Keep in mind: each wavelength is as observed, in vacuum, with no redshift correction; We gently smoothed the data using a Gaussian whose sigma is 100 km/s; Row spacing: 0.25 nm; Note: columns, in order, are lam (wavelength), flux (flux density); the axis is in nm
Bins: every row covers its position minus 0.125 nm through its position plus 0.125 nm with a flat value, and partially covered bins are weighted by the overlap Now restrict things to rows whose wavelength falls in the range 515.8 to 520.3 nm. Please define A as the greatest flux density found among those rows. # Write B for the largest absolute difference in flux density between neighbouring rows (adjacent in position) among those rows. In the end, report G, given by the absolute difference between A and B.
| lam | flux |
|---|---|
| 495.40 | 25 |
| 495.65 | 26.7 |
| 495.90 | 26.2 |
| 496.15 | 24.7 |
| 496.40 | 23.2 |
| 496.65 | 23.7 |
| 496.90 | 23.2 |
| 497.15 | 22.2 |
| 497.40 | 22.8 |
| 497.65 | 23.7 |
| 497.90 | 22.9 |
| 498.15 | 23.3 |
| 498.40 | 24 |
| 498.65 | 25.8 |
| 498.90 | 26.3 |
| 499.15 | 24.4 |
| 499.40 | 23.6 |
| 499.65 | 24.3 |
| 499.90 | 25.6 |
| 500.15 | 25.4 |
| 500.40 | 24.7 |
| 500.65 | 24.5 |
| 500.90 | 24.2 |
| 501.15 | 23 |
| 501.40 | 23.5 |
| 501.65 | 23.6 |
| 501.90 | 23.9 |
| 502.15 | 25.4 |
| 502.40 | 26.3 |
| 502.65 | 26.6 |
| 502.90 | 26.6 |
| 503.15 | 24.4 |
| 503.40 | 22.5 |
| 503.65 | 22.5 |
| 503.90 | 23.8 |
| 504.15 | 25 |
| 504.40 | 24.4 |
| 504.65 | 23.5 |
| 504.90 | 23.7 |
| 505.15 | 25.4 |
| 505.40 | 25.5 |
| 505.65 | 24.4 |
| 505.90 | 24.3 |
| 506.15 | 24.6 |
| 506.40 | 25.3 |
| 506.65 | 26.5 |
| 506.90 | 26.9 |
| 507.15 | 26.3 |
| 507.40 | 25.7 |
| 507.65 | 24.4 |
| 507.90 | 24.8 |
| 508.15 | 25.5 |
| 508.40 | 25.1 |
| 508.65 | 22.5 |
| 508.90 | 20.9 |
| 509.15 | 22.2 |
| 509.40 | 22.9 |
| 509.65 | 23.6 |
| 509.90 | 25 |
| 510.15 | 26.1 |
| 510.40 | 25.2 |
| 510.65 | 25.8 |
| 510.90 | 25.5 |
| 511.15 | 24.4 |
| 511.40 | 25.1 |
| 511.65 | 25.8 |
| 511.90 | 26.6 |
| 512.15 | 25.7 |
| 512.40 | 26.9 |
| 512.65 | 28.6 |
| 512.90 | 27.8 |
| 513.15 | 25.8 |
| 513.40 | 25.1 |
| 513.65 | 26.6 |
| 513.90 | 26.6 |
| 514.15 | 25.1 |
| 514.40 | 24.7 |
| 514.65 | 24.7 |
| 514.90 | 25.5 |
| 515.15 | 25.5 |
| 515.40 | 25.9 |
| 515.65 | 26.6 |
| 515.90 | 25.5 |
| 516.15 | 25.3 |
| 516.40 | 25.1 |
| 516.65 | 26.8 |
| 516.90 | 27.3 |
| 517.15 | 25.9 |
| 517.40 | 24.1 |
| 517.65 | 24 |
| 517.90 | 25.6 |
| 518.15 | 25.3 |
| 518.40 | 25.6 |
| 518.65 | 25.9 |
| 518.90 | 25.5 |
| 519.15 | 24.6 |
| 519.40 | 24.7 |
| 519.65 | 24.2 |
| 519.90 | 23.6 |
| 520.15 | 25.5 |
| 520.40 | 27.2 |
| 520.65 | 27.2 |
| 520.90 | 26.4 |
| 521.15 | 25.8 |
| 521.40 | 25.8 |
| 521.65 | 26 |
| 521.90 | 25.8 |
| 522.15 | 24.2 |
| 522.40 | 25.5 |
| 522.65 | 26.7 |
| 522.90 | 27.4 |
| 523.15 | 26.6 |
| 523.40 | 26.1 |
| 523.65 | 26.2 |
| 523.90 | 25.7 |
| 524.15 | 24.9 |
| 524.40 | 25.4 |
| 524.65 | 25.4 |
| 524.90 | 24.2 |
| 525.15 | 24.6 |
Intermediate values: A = 27.3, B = 1.9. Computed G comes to 25.4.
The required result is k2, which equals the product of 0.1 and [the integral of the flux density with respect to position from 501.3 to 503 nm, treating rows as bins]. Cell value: 4.27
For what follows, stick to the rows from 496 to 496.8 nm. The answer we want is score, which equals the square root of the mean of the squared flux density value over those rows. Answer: 23.9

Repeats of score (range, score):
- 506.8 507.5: 26.3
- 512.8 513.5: 26.3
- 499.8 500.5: 25.2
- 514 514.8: 24.8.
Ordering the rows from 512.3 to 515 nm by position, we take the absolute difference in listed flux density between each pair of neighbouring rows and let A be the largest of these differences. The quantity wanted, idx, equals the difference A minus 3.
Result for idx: -1.00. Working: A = 2.00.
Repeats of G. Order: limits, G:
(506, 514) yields 26.0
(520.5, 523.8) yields 25.8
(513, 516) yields 25.1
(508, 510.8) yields 23.5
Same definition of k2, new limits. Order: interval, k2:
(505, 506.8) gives 4.53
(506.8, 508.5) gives 4.34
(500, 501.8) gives 4.35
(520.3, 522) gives 4.47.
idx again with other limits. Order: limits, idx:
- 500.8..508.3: -0.80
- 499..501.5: -1.70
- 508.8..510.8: -1.60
